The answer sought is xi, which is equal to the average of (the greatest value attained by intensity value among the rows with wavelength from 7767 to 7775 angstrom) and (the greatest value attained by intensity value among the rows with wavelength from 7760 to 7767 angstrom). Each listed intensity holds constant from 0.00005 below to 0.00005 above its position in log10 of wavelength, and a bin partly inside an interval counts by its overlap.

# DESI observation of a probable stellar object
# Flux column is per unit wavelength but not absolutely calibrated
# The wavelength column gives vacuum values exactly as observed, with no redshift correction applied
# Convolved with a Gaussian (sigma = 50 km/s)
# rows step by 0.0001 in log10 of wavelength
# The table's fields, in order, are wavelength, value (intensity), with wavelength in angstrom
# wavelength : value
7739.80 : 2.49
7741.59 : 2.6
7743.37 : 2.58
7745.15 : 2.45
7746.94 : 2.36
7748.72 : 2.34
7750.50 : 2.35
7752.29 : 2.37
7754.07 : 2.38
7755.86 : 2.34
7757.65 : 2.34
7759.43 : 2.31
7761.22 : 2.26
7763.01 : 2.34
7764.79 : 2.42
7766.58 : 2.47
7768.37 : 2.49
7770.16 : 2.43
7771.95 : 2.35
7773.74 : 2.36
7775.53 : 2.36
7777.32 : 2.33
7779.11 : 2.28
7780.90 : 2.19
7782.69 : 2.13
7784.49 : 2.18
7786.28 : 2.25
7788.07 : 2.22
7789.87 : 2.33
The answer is 2.48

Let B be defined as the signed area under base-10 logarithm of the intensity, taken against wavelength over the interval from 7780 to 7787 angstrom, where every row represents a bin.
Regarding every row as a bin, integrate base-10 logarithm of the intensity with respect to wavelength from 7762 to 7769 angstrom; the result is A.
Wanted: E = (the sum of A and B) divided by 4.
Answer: 1.27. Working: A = 2.69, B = 2.38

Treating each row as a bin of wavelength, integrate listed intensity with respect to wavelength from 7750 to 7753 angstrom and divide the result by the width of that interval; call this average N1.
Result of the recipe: 2.36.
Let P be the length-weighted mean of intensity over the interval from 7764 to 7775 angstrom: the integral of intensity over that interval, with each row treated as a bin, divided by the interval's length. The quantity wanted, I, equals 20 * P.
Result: 48.3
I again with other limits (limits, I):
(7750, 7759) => 47.1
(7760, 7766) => 46.9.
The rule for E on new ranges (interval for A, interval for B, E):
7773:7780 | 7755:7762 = 1.28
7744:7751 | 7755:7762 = 1.30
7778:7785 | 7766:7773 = 1.27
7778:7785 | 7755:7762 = 1.24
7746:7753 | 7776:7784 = 1.35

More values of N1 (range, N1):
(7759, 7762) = 2.28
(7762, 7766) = 2.39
